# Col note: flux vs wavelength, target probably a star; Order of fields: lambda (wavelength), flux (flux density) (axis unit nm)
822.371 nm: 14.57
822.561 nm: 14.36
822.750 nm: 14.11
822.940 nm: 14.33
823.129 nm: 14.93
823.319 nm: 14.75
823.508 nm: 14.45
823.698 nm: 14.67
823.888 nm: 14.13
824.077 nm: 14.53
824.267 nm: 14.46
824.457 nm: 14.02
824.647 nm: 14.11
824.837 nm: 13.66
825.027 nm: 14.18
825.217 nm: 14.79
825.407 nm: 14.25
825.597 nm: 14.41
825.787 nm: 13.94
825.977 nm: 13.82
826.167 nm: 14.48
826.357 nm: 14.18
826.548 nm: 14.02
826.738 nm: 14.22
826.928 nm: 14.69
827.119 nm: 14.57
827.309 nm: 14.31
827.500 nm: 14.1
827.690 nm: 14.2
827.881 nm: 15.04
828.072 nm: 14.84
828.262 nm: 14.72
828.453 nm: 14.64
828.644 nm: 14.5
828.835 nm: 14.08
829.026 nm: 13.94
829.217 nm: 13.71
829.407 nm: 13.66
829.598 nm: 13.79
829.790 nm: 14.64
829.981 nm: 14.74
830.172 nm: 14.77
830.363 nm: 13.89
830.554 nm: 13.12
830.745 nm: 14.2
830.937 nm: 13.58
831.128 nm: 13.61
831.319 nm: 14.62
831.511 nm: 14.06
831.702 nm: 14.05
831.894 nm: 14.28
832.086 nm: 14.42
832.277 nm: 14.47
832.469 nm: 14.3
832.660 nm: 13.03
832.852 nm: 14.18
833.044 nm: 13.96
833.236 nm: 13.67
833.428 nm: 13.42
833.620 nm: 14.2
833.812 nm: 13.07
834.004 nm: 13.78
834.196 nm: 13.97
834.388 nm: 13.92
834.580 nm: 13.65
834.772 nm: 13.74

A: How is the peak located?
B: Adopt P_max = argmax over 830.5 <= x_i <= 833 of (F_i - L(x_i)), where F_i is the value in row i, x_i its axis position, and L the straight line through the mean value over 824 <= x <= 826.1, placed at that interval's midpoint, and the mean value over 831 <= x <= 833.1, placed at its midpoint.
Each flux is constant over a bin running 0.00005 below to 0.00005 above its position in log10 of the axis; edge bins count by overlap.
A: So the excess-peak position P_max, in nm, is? 831.319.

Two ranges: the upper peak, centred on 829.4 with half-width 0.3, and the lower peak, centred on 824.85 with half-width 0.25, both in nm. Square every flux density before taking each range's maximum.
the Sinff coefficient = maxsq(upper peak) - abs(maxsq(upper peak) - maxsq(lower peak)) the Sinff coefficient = 179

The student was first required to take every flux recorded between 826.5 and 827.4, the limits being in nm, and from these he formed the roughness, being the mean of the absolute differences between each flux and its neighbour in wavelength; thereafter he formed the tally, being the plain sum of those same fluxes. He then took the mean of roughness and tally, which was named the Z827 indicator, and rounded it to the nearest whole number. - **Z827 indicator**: 36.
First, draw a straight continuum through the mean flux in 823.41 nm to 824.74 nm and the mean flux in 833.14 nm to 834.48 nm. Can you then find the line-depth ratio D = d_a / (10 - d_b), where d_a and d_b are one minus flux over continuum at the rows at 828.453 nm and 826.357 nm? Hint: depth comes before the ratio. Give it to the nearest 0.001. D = -0.004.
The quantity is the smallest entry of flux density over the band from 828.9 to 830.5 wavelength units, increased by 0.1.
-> 13.8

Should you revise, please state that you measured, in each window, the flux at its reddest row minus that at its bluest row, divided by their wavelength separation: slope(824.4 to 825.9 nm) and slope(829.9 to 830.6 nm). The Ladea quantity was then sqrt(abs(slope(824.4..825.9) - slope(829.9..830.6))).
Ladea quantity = 1.66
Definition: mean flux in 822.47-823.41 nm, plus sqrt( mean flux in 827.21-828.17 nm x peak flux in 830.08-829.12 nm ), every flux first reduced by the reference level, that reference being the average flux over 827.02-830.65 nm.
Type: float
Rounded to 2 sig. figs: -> 0.54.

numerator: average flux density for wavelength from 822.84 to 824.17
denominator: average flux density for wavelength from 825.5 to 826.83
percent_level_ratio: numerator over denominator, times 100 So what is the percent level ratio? 103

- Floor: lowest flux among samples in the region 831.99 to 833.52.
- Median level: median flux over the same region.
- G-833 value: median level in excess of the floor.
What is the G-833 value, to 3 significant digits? 1.04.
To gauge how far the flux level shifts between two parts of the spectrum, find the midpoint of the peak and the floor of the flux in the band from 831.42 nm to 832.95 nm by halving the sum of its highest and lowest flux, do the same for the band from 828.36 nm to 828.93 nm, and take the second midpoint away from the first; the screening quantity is -0.6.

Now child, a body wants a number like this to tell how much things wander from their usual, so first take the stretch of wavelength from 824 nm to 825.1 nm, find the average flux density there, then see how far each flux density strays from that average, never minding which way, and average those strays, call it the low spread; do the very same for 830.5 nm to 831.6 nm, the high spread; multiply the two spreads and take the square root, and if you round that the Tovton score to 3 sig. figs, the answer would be 0.314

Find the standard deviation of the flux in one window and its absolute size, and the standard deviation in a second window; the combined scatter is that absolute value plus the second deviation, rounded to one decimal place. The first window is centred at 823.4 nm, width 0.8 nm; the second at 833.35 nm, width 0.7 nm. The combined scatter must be 0.5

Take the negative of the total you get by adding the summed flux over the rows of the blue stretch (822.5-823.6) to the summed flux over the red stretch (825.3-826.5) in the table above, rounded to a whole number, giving -172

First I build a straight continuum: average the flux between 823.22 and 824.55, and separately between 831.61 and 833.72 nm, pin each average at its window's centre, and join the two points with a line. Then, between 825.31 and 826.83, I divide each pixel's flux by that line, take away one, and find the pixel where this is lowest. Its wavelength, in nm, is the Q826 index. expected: 825.977 nm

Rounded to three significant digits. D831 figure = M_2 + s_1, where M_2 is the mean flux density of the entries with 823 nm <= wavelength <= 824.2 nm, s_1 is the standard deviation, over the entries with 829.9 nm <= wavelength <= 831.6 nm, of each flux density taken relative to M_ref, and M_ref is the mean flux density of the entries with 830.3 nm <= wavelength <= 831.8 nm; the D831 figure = 15.1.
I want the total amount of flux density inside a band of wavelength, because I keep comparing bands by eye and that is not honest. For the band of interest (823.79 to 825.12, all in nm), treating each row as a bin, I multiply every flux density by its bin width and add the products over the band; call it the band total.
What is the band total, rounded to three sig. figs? 18.8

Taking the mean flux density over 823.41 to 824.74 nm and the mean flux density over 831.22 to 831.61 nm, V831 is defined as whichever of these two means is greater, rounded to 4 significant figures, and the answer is 14.34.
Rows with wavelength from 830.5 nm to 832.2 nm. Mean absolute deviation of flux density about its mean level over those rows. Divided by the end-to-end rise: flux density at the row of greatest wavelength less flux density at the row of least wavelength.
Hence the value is 0.3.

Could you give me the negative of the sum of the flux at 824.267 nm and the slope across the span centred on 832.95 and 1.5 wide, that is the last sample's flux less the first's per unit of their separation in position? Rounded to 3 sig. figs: -14.3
